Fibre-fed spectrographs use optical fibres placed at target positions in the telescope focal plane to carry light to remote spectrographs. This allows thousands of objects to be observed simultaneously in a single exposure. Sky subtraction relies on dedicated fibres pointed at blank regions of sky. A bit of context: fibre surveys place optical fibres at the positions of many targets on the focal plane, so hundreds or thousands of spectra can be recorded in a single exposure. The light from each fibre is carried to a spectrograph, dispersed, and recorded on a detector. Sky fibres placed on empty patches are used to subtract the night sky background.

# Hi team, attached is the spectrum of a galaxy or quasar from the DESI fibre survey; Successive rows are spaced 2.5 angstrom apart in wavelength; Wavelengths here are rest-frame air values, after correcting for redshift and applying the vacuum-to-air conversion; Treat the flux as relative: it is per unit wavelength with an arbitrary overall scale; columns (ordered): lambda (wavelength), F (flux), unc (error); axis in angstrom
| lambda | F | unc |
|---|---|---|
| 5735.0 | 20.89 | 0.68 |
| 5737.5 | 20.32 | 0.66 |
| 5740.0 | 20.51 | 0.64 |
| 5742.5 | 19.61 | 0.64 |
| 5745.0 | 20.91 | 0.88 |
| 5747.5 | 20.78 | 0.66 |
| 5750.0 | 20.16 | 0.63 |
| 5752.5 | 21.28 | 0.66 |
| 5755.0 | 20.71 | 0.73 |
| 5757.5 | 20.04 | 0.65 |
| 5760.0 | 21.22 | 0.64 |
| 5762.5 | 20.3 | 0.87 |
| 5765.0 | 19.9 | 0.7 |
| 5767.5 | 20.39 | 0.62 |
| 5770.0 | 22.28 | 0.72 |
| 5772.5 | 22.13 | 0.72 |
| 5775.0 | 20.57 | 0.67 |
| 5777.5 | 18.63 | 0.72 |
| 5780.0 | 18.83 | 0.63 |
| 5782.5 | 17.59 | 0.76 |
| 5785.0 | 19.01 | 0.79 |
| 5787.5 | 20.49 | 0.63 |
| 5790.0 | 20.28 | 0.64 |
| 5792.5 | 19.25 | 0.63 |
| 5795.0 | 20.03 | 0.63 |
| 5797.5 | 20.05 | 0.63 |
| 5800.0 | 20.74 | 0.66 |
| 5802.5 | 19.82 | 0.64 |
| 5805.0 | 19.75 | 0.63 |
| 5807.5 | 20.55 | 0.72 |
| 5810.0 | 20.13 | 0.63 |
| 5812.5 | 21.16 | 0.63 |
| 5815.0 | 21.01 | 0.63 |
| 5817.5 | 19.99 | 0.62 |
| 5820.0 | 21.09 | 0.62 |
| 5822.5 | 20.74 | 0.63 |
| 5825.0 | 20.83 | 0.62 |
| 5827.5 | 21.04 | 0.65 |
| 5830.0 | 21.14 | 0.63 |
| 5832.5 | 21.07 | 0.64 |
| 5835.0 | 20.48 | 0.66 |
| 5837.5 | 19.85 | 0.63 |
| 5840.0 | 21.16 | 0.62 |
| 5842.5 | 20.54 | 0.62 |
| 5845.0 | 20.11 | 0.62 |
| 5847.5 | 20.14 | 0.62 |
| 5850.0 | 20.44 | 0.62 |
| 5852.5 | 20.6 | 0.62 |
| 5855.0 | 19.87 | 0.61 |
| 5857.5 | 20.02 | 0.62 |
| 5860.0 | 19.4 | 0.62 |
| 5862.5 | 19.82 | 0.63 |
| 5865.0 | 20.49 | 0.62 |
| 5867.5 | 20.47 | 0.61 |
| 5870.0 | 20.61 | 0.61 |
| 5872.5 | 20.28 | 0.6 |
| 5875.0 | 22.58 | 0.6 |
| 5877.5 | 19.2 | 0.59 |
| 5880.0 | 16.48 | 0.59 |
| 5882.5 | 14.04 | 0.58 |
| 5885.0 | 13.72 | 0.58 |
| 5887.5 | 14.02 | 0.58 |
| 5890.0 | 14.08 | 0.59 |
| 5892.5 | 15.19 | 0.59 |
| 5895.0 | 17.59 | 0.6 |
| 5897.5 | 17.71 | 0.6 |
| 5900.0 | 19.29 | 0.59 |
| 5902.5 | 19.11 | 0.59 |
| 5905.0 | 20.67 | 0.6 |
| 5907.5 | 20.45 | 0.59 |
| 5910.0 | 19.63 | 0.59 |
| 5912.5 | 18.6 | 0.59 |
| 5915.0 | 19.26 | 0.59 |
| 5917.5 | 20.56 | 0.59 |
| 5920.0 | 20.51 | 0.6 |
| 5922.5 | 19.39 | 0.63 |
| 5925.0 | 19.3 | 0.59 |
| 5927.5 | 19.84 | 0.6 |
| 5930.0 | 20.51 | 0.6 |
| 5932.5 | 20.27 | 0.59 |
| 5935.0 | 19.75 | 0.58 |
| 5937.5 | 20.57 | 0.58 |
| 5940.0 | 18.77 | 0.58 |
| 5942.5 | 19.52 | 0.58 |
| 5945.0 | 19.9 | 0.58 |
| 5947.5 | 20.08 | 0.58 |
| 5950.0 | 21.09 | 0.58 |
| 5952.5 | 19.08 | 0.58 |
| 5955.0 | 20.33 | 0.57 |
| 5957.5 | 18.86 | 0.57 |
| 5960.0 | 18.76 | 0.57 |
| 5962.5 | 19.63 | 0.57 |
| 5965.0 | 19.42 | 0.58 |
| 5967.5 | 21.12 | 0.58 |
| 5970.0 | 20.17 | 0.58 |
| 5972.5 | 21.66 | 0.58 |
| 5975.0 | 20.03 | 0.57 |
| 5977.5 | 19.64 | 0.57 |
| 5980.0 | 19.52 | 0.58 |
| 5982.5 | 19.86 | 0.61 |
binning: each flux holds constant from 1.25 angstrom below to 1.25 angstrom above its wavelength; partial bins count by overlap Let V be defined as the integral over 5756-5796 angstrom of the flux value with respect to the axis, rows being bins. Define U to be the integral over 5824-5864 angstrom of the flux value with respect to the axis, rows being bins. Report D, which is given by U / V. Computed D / 1.02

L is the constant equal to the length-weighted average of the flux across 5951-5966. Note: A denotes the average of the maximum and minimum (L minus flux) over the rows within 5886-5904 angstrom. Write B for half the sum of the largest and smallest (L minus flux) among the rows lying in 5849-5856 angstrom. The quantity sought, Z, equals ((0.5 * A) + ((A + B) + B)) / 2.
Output 1.2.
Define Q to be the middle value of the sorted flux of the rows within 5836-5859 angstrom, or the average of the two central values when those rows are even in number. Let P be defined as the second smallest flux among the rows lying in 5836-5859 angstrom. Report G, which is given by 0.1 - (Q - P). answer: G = -0.2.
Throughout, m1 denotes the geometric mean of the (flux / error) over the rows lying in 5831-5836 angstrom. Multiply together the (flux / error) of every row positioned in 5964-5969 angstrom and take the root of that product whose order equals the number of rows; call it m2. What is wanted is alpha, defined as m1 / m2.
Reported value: 0.92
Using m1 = 32.0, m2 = 34.9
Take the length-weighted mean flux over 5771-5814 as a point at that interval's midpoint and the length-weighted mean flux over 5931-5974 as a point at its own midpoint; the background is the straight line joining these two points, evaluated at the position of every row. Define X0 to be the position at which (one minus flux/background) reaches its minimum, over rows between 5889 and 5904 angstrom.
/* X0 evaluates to 5900.0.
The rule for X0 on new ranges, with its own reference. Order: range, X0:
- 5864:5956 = 5875.0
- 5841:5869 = 5852.5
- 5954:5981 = 5972.5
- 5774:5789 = 5775.0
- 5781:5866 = 5840.0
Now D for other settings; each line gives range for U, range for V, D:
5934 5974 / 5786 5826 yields 0.98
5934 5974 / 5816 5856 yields 0.97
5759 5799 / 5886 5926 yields 1.09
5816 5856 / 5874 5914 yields 1.17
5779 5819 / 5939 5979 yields 1.00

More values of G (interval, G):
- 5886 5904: -3.4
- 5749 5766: -0.2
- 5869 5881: -1.0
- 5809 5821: -0.8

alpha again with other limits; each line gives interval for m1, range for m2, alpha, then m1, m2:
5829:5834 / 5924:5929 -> 1.01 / 33.2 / 32.9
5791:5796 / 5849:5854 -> 0.94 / 31.2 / 33.1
